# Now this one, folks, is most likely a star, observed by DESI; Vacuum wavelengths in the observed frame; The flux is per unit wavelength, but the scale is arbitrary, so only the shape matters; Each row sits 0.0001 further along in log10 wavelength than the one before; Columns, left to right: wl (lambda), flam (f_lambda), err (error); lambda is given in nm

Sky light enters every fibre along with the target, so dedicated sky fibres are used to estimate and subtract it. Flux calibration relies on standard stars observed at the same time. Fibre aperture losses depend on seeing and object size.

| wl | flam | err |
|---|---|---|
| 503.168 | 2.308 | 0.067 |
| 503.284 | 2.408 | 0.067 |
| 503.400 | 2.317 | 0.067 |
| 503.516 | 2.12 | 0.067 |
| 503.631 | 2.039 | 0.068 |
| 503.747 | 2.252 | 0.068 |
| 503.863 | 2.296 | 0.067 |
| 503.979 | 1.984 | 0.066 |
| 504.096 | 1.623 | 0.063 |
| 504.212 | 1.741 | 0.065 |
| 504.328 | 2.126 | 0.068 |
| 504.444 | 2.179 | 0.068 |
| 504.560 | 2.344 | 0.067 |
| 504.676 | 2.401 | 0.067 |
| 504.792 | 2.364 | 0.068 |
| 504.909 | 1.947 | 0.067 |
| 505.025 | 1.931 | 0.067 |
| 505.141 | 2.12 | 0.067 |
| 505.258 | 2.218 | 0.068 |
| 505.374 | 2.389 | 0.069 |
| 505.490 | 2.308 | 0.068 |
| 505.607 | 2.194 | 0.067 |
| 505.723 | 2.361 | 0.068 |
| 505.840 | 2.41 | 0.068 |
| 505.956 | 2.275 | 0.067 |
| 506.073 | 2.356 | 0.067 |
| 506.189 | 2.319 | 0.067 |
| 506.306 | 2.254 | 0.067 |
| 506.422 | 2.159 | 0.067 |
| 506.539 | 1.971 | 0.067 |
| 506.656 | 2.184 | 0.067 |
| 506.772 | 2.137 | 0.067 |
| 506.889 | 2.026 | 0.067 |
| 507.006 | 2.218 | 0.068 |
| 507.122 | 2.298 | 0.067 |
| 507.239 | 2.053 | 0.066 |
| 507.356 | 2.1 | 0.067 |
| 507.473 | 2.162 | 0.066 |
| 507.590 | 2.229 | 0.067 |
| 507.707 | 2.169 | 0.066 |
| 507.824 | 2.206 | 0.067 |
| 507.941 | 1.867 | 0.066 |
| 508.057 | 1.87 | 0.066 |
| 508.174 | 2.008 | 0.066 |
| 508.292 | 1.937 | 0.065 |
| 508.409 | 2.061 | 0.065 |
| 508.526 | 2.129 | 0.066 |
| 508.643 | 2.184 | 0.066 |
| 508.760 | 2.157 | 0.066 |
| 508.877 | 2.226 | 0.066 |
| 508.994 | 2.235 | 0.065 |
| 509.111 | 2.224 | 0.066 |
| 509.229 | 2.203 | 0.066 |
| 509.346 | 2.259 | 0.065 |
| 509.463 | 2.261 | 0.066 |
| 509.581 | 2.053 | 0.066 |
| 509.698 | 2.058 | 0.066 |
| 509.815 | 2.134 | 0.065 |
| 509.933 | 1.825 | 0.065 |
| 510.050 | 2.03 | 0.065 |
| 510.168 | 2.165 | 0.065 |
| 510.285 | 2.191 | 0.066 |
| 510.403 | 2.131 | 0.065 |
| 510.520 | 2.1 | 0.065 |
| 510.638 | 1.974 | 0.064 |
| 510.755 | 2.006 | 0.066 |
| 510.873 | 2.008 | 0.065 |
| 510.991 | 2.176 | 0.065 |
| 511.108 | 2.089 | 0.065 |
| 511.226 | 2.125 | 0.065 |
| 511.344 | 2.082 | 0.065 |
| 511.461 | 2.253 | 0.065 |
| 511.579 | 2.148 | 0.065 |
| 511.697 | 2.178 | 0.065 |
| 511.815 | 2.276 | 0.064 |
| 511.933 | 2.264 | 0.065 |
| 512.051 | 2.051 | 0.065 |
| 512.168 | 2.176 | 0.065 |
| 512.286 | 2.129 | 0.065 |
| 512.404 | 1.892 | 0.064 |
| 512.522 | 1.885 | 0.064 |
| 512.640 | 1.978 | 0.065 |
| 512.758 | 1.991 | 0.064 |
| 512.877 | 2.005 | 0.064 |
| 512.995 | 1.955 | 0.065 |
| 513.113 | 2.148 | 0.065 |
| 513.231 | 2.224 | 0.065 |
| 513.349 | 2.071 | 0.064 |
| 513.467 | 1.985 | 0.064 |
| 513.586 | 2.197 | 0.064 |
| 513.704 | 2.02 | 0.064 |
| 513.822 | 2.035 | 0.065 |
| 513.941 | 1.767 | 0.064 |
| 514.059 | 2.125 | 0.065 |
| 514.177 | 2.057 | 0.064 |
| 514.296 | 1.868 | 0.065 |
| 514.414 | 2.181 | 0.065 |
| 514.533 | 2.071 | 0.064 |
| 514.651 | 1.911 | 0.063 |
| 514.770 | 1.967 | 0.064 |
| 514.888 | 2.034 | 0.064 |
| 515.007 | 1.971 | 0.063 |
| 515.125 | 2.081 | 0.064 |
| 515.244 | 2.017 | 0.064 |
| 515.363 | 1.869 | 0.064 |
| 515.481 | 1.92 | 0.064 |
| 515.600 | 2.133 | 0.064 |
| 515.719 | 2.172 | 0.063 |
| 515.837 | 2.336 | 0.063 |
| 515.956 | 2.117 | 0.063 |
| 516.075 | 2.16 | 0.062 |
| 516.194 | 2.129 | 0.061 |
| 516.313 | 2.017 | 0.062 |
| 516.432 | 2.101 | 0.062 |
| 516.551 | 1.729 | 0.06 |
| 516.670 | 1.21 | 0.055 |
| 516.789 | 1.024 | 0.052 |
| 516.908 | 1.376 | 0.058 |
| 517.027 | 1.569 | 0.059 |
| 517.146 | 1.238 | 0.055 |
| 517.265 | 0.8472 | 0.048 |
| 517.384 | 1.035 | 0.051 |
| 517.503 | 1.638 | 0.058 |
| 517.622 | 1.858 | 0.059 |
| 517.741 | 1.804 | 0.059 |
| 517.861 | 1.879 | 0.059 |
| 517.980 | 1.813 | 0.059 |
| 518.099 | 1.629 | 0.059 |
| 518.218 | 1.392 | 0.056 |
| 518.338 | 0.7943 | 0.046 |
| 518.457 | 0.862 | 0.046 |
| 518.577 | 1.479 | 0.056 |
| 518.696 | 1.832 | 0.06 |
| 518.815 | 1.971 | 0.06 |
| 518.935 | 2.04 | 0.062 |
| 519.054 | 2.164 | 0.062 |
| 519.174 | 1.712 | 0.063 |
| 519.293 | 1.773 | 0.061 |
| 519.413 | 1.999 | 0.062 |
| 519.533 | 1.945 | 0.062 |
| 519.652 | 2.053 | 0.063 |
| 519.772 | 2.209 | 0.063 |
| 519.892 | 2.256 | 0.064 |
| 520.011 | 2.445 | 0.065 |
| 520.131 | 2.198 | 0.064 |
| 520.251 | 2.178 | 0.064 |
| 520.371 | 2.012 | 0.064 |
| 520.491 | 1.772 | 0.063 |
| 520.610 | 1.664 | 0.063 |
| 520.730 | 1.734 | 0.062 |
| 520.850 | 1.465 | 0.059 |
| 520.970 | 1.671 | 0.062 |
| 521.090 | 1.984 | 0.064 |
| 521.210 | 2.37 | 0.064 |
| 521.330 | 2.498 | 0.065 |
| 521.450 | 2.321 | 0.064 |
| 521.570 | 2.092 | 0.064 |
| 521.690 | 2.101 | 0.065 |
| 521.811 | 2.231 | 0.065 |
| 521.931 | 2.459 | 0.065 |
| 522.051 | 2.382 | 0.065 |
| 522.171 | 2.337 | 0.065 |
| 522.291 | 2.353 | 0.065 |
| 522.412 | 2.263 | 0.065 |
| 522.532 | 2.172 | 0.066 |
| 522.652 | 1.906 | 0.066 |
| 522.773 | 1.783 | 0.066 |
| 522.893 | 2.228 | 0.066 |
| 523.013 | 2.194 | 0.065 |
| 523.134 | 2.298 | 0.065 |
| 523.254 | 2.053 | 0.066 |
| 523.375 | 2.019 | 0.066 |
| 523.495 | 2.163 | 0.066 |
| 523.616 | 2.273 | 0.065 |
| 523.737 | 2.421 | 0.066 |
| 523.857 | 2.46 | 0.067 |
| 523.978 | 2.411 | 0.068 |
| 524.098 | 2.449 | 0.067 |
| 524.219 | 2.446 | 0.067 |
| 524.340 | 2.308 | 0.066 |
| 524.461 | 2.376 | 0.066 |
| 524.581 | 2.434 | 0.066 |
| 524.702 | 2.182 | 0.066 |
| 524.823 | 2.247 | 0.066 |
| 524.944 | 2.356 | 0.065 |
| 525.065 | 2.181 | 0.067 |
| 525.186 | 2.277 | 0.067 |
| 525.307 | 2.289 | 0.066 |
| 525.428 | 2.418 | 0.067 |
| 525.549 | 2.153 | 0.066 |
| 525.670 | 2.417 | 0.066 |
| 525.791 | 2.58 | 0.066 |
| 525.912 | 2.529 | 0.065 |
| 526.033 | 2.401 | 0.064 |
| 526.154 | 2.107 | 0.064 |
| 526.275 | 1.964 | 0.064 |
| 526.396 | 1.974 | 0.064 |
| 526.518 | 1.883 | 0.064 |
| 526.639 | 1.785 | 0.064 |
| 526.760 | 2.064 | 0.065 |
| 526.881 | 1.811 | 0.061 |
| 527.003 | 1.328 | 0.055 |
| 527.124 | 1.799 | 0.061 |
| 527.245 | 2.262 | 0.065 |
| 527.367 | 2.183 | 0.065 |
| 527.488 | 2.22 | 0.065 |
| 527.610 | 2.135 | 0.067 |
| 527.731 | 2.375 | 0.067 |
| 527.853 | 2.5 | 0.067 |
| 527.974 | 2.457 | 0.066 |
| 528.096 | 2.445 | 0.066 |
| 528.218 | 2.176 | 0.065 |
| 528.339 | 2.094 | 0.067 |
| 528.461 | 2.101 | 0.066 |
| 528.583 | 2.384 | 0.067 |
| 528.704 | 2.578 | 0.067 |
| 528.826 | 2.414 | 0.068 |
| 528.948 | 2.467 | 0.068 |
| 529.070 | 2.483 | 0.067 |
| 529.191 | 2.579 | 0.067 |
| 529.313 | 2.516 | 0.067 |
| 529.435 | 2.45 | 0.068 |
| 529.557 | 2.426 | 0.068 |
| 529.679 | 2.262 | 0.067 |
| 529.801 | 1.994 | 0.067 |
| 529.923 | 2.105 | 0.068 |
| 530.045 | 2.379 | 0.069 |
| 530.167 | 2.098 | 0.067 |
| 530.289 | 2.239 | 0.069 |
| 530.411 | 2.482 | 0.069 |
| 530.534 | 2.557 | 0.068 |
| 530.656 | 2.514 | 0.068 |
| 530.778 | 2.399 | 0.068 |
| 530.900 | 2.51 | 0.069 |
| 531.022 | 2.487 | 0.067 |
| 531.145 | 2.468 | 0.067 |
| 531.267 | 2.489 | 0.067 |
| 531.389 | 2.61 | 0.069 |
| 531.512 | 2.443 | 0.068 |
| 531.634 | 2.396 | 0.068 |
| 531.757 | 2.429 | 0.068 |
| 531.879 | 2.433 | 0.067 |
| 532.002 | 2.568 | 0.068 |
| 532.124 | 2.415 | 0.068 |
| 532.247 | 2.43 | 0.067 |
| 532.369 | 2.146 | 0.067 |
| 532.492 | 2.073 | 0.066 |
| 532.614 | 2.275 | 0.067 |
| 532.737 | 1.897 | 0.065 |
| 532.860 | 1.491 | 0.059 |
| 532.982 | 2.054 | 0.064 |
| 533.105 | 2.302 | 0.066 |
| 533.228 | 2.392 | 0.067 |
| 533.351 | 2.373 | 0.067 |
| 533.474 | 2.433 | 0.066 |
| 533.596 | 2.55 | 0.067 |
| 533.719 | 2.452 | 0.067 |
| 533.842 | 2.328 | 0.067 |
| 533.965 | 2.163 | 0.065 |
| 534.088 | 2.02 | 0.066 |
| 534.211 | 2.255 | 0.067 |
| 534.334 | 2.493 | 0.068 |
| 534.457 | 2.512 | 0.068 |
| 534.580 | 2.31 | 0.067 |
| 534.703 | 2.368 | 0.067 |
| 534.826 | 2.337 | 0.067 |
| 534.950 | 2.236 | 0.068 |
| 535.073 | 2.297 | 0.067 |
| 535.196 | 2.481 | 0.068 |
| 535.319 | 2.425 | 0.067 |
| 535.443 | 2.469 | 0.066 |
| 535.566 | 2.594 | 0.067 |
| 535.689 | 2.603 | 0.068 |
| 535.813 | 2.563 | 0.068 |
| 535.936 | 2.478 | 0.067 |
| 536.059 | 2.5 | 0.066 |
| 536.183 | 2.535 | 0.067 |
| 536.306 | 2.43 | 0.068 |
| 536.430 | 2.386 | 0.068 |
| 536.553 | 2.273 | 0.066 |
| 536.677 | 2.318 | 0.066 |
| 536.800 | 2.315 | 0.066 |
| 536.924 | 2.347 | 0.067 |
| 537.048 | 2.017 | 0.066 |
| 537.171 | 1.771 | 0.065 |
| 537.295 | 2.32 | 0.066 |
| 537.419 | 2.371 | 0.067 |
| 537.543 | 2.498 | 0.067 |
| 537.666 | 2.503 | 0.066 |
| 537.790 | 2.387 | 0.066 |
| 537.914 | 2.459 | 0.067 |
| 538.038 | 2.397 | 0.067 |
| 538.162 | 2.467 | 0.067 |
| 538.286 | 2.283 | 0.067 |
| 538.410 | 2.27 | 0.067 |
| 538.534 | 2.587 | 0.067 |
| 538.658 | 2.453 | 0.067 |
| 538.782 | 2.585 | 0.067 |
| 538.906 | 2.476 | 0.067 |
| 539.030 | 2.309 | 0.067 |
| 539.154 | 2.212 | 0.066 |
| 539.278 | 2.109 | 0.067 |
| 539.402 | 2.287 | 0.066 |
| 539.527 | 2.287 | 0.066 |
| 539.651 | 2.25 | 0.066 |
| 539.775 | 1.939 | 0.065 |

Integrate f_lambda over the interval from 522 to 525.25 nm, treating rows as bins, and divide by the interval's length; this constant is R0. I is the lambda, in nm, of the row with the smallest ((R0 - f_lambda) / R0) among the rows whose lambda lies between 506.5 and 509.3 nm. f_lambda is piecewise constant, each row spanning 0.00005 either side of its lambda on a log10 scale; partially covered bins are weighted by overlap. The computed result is 507.122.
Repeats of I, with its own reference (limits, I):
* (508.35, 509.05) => 508.994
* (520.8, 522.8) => 521.330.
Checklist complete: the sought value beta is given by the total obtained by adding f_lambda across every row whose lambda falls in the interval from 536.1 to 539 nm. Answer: 54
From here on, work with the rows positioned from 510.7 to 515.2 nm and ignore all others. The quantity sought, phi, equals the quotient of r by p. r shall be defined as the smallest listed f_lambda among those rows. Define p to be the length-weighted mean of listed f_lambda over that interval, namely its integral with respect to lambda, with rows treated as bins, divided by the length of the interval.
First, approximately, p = 2.06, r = 1.767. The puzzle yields 0.86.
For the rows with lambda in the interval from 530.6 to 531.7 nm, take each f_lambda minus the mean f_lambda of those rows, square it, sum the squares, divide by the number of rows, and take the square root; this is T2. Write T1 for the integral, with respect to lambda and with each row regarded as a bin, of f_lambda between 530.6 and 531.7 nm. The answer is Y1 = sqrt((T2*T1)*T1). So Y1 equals 0.7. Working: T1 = 2.73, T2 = 0.06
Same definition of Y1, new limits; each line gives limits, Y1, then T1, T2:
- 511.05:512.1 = 0.6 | 2.27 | 0.08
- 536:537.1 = 1.0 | 2.58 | 0.14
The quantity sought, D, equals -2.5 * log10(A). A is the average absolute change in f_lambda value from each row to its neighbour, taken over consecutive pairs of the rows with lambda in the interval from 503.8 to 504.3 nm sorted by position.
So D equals 1.4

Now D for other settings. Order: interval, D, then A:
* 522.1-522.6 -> 3.0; 0.07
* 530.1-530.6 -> 2.0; 0.15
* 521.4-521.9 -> 2.3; 0.12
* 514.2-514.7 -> 1.8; 0.19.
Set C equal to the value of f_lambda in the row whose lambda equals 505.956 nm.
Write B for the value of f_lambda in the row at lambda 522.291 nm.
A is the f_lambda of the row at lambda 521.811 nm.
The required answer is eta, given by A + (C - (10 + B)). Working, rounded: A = 2.231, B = 2.353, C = 2.275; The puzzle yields -7.8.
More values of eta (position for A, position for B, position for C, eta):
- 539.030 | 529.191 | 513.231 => -8.0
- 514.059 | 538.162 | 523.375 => -8.3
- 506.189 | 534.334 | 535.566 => -7.6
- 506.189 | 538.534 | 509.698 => -8.2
